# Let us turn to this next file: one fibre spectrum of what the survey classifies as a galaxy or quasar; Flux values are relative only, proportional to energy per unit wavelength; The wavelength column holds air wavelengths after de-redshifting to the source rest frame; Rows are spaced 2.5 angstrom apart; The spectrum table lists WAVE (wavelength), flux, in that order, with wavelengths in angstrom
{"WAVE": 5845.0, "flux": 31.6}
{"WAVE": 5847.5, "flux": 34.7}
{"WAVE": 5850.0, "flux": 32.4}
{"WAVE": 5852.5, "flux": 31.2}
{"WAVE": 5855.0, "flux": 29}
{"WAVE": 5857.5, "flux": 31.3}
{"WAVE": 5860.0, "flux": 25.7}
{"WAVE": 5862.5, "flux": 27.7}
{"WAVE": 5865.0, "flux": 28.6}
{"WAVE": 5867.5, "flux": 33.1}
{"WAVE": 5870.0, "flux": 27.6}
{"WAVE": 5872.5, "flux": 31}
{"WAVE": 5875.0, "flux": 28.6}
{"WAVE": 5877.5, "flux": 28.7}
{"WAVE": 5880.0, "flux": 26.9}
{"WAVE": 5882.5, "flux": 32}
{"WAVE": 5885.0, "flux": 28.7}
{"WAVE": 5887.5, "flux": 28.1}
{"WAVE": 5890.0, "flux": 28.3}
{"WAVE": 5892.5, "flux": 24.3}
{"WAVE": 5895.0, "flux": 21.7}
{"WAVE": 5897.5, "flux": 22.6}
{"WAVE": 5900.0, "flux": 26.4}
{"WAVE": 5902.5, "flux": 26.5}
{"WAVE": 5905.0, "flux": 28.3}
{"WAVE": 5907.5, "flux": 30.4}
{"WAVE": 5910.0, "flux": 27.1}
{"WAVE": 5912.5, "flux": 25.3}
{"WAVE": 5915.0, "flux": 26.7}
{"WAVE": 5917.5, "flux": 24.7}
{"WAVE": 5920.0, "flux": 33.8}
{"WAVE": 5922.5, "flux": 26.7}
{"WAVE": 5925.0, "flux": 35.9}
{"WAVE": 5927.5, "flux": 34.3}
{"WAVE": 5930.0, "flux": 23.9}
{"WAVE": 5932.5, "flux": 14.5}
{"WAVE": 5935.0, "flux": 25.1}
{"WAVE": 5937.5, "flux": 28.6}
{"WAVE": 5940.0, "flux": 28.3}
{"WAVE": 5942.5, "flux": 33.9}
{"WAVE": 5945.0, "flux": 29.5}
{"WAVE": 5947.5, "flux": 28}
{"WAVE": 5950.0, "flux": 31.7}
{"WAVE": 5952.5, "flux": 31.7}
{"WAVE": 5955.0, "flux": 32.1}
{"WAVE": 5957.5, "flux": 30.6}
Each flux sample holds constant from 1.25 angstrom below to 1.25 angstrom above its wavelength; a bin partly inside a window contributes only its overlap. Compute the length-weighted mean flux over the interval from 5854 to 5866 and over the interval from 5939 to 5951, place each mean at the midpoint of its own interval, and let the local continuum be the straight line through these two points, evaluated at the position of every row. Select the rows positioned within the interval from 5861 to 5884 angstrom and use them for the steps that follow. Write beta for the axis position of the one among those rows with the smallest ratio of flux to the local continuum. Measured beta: 5880.0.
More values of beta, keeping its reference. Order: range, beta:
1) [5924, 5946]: 5932.5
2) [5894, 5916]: 5895.0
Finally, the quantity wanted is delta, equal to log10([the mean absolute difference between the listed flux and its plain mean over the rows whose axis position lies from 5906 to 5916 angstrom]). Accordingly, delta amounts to 0.18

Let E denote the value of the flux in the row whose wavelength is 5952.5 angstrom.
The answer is 31.7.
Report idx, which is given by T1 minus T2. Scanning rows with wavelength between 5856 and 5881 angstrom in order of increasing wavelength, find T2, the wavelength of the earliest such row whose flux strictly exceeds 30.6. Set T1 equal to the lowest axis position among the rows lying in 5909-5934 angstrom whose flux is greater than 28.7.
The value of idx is 62.5 angstrom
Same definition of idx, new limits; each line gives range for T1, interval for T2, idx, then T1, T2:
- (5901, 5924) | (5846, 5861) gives 60.0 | 5907.5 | 5847.5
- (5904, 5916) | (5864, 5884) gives 40.0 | 5907.5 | 5867.5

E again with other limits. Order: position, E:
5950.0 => 31.7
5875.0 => 28.6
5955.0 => 32.1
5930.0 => 23.9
